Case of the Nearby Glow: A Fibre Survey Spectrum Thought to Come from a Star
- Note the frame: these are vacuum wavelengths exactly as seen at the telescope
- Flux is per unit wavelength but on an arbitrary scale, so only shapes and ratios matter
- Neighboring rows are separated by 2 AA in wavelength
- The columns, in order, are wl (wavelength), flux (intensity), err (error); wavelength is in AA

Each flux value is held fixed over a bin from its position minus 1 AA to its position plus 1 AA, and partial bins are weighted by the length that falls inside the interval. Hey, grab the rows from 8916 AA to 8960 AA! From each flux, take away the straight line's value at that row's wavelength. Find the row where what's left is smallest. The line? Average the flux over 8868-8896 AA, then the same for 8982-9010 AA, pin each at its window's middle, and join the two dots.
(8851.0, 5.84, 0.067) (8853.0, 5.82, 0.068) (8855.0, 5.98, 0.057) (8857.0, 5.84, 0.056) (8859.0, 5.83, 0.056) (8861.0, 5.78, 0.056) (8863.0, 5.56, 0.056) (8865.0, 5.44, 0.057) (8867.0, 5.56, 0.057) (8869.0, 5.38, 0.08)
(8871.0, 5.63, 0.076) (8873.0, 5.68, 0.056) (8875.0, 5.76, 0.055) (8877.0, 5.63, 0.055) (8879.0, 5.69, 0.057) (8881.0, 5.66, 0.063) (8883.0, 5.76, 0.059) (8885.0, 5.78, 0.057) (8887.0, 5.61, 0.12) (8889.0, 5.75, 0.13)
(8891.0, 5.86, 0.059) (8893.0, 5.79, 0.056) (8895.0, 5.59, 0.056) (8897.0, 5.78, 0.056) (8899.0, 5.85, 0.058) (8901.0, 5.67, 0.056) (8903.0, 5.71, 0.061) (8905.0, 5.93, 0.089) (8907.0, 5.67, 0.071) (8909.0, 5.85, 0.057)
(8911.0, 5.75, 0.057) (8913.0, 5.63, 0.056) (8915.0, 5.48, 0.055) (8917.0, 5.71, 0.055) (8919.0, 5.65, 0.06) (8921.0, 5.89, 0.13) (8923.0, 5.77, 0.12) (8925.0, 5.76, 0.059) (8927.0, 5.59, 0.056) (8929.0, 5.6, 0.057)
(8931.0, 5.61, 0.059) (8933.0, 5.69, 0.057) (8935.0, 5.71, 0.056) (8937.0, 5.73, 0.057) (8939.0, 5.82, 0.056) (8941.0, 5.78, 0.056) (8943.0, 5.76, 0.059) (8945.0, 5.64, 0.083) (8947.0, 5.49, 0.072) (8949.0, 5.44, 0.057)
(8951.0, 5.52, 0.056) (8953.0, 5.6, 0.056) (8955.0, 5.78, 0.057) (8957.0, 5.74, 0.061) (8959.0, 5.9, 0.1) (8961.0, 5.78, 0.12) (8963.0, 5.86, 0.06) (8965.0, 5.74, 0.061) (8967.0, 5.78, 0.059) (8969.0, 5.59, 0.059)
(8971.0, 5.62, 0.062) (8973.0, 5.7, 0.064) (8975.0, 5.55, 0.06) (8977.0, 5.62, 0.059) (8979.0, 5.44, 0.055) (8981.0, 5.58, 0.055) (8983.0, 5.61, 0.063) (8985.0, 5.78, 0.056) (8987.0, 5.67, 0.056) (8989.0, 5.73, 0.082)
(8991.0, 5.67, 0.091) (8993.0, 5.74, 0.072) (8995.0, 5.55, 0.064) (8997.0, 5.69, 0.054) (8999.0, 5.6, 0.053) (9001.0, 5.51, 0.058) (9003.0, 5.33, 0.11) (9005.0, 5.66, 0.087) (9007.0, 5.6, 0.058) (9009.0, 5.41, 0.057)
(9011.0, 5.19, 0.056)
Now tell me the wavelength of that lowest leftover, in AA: 8949.0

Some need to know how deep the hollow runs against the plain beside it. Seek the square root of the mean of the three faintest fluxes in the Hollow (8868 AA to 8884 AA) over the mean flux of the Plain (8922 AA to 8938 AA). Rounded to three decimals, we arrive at 0.988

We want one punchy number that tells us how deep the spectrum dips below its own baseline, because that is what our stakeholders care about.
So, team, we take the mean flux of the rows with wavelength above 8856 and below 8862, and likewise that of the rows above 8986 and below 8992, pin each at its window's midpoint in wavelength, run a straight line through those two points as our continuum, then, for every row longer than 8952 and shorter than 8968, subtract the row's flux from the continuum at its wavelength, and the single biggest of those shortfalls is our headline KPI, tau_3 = 0.13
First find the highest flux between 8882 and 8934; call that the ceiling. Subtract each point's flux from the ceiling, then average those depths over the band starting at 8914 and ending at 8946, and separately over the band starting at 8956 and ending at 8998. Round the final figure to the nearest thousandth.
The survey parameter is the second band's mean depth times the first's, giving 0.057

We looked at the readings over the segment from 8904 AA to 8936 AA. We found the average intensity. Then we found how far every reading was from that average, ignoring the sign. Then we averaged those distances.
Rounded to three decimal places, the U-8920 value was 0.091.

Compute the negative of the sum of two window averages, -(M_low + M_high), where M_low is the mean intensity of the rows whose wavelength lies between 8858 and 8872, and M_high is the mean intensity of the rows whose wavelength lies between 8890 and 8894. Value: -11.4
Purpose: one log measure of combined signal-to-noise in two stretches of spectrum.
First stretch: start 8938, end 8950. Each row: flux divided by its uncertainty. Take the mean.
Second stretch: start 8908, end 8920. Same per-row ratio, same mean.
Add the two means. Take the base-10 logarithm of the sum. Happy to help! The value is 2.28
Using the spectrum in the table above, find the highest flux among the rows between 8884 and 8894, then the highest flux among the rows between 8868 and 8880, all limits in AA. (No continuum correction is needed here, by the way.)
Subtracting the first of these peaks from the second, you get -0.10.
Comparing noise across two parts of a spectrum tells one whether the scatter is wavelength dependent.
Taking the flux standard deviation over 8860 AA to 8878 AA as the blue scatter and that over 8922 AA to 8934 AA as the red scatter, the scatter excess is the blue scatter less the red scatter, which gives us 0.052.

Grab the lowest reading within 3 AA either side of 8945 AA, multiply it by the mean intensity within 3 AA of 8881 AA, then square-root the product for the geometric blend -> 5.60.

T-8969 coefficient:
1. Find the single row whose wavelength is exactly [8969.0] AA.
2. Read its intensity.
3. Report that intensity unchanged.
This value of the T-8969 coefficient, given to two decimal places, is 5.59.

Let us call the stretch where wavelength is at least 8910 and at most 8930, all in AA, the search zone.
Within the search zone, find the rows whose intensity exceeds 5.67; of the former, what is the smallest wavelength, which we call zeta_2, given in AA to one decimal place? 8911.0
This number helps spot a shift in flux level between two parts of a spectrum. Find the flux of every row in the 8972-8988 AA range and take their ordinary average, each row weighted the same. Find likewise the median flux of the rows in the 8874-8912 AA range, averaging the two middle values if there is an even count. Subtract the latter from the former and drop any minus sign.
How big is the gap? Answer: 0.13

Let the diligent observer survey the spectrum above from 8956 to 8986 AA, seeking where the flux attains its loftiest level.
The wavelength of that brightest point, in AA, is 8959.0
